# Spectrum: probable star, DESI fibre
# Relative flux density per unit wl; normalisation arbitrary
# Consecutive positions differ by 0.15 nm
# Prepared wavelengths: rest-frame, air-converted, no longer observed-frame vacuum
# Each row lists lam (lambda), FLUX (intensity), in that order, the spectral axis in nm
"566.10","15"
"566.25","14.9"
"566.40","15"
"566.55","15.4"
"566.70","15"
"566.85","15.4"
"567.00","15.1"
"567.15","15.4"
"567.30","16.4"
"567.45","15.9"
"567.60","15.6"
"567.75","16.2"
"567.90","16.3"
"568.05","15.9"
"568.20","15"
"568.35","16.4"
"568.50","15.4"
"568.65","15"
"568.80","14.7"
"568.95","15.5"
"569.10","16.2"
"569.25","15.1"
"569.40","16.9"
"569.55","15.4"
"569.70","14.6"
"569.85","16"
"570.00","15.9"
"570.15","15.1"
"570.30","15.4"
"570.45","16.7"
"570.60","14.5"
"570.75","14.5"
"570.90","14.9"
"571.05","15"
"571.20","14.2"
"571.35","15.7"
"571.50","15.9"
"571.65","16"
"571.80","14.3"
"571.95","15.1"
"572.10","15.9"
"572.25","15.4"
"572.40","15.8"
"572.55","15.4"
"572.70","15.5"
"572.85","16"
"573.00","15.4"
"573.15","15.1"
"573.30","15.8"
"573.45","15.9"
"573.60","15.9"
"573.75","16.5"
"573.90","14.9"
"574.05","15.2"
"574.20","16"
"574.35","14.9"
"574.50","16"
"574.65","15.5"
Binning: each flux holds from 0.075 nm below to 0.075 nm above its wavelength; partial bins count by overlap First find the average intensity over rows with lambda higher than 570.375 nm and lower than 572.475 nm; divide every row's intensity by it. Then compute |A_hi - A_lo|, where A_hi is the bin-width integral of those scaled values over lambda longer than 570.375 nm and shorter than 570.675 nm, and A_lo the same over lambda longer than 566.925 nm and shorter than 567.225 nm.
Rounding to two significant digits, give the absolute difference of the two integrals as 0.0069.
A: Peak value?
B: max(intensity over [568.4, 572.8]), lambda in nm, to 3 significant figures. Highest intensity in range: 16.9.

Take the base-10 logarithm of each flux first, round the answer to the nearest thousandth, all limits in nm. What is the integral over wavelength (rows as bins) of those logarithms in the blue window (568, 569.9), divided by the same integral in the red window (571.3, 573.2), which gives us 1.001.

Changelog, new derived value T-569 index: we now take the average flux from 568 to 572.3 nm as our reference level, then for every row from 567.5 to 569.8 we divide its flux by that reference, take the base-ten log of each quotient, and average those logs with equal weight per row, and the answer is 0.006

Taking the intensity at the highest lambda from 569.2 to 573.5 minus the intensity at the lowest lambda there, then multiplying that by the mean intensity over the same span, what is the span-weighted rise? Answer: 12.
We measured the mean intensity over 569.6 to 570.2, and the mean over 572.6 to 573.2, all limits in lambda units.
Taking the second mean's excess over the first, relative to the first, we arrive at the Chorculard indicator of 0.01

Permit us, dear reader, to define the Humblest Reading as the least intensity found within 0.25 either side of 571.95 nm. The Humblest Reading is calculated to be 14.3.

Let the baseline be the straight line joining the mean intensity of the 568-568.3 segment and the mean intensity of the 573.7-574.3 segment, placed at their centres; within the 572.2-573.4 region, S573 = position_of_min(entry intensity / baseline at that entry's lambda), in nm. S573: 573.15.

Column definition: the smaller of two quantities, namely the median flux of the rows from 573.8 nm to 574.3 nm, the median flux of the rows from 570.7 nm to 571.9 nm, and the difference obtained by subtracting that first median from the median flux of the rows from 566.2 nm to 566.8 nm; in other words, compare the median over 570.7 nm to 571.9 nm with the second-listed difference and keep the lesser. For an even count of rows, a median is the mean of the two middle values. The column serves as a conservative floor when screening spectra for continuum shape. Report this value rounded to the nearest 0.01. -0.20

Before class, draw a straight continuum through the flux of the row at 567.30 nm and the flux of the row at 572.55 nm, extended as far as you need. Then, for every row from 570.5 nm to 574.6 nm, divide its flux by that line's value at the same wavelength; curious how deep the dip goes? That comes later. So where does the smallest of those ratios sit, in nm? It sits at 571.20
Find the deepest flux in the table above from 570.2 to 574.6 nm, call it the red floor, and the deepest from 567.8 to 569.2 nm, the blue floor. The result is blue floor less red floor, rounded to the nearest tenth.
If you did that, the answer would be 0.5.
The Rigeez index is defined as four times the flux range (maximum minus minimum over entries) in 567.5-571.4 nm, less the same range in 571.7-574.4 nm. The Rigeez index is 8.6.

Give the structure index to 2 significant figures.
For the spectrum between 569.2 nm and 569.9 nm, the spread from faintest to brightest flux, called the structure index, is 2.3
